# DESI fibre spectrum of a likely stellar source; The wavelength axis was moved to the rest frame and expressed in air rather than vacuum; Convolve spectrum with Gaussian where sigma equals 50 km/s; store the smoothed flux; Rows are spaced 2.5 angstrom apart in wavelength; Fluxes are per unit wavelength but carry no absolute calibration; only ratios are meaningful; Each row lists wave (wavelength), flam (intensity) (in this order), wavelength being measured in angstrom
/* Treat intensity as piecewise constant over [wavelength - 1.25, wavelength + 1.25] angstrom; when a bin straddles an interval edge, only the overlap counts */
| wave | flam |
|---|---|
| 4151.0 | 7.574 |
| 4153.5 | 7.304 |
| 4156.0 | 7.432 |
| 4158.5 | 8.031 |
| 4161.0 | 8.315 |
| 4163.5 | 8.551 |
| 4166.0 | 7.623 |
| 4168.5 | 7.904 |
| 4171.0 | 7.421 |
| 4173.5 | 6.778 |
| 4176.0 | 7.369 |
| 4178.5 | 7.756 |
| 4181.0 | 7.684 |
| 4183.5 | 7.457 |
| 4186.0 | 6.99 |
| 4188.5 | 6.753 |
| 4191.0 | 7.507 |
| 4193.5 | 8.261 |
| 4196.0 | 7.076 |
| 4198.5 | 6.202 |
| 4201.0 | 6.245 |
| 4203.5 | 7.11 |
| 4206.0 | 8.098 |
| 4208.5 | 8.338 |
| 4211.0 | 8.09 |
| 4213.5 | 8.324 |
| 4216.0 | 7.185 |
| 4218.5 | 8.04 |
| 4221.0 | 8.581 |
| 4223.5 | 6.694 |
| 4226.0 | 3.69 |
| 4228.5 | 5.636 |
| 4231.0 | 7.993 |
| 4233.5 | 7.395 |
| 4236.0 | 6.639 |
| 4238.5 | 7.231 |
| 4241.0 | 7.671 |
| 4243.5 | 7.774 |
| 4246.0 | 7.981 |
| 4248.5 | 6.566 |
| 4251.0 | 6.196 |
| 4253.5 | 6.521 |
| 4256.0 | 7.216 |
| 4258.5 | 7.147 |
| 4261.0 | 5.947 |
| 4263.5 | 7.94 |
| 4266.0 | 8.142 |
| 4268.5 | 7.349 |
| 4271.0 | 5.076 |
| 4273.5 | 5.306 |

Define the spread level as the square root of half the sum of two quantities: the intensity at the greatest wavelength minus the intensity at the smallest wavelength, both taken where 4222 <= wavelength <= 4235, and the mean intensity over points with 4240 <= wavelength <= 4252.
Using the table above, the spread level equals 1.99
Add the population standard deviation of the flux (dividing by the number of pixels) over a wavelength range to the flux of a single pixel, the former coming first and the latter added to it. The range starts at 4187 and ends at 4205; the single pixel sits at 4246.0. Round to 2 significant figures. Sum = 8.6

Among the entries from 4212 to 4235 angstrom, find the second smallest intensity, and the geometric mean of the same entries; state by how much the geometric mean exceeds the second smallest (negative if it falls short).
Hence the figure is 1.2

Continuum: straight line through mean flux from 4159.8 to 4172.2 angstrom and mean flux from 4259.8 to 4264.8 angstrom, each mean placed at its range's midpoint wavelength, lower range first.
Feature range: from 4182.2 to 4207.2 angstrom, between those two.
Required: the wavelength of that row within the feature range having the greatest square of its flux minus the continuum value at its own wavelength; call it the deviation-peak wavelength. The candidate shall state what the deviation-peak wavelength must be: 4198.5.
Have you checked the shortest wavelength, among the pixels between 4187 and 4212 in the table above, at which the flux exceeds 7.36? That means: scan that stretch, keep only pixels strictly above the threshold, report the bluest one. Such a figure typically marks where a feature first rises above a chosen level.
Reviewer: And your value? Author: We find 4191.0 angstrom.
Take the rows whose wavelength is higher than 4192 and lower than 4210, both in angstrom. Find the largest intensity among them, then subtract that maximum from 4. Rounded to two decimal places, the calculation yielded -4.34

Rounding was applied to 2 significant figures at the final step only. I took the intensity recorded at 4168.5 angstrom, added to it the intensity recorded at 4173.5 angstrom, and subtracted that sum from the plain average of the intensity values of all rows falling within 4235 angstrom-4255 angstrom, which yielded -7.6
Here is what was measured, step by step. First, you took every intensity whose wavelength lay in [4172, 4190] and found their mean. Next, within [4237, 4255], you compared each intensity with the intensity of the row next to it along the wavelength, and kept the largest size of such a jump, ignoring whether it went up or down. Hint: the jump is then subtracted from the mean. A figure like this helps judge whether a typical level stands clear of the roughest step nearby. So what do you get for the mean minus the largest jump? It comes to 5.8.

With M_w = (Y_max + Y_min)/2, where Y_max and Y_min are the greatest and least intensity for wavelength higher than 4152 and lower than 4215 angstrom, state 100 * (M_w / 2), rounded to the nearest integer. 369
